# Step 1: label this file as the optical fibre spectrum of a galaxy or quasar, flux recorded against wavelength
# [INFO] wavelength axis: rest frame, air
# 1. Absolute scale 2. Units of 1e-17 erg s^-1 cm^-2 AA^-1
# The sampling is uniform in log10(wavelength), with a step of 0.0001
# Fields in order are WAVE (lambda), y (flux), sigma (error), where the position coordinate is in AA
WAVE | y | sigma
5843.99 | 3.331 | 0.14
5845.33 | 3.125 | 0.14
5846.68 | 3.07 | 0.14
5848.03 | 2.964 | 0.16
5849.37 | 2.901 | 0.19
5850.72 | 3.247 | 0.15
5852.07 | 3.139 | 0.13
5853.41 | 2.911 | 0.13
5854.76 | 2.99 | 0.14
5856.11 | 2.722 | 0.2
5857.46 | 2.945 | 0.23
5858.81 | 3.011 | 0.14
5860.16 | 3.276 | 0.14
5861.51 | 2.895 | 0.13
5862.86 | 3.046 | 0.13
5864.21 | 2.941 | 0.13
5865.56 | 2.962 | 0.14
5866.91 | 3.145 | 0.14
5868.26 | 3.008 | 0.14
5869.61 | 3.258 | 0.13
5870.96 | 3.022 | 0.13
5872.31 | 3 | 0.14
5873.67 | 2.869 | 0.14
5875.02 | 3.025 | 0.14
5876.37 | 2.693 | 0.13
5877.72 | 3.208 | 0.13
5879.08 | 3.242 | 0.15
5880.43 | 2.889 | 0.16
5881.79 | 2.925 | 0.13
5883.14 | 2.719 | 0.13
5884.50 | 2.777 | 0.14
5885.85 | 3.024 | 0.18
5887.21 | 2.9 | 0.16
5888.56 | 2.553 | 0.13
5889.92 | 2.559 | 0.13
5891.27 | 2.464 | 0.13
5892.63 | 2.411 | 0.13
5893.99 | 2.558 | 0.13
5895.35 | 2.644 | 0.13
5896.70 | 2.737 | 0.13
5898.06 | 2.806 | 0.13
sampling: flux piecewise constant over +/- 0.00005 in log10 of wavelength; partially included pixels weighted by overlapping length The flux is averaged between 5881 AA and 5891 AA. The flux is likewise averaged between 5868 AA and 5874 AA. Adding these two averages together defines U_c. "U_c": 5.81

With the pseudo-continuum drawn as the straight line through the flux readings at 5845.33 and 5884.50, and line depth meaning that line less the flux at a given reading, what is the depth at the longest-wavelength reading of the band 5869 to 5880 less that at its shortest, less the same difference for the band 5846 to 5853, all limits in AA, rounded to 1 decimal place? 0.0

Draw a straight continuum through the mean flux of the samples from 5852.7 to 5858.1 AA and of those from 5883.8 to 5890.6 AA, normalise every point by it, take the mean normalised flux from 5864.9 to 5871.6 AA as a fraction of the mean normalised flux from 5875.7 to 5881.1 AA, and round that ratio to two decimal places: 1.01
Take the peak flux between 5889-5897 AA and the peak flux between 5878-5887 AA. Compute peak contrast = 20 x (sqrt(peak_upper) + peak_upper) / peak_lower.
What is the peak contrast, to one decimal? 27.1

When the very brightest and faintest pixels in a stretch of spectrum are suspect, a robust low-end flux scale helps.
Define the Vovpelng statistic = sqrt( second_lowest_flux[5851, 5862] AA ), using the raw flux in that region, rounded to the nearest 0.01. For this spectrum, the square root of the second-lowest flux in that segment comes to 1.70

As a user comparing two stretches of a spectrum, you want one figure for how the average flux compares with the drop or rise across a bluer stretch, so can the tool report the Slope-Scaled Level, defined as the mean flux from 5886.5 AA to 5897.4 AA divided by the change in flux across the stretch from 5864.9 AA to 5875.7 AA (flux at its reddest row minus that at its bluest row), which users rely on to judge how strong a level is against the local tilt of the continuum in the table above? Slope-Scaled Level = 41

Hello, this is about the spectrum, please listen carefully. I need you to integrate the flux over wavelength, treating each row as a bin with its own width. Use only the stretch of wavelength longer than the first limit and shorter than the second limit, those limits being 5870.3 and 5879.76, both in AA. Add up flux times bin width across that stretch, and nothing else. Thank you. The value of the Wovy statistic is 28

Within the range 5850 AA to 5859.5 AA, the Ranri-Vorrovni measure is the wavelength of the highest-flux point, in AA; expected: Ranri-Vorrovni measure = 5850.72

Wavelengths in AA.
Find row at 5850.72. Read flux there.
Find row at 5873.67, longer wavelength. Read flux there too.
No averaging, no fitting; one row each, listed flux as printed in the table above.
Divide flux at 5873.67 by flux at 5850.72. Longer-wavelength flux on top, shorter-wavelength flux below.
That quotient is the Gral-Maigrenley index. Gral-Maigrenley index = 0.88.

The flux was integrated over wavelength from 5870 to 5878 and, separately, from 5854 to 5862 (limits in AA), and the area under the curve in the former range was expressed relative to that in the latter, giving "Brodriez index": 1.00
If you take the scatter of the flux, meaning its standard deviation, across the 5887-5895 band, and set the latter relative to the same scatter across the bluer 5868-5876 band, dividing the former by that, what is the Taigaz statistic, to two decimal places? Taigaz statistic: 1.36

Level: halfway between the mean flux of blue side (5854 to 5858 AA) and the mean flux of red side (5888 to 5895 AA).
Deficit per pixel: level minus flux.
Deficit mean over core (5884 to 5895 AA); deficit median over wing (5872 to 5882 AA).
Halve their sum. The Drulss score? -0.112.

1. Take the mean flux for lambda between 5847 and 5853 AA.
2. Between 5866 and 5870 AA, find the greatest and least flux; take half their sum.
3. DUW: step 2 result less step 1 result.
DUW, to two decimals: 0.07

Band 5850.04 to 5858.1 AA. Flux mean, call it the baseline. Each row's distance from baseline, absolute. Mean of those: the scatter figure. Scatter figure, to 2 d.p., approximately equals 0.13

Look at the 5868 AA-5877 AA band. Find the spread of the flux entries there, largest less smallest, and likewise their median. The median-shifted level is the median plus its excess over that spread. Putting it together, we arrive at 5.45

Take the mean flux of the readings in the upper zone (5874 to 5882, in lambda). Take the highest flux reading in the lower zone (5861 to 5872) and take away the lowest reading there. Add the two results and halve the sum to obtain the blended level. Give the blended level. 1.68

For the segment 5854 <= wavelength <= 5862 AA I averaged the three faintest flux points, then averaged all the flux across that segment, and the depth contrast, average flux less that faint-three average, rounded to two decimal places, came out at 0.12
